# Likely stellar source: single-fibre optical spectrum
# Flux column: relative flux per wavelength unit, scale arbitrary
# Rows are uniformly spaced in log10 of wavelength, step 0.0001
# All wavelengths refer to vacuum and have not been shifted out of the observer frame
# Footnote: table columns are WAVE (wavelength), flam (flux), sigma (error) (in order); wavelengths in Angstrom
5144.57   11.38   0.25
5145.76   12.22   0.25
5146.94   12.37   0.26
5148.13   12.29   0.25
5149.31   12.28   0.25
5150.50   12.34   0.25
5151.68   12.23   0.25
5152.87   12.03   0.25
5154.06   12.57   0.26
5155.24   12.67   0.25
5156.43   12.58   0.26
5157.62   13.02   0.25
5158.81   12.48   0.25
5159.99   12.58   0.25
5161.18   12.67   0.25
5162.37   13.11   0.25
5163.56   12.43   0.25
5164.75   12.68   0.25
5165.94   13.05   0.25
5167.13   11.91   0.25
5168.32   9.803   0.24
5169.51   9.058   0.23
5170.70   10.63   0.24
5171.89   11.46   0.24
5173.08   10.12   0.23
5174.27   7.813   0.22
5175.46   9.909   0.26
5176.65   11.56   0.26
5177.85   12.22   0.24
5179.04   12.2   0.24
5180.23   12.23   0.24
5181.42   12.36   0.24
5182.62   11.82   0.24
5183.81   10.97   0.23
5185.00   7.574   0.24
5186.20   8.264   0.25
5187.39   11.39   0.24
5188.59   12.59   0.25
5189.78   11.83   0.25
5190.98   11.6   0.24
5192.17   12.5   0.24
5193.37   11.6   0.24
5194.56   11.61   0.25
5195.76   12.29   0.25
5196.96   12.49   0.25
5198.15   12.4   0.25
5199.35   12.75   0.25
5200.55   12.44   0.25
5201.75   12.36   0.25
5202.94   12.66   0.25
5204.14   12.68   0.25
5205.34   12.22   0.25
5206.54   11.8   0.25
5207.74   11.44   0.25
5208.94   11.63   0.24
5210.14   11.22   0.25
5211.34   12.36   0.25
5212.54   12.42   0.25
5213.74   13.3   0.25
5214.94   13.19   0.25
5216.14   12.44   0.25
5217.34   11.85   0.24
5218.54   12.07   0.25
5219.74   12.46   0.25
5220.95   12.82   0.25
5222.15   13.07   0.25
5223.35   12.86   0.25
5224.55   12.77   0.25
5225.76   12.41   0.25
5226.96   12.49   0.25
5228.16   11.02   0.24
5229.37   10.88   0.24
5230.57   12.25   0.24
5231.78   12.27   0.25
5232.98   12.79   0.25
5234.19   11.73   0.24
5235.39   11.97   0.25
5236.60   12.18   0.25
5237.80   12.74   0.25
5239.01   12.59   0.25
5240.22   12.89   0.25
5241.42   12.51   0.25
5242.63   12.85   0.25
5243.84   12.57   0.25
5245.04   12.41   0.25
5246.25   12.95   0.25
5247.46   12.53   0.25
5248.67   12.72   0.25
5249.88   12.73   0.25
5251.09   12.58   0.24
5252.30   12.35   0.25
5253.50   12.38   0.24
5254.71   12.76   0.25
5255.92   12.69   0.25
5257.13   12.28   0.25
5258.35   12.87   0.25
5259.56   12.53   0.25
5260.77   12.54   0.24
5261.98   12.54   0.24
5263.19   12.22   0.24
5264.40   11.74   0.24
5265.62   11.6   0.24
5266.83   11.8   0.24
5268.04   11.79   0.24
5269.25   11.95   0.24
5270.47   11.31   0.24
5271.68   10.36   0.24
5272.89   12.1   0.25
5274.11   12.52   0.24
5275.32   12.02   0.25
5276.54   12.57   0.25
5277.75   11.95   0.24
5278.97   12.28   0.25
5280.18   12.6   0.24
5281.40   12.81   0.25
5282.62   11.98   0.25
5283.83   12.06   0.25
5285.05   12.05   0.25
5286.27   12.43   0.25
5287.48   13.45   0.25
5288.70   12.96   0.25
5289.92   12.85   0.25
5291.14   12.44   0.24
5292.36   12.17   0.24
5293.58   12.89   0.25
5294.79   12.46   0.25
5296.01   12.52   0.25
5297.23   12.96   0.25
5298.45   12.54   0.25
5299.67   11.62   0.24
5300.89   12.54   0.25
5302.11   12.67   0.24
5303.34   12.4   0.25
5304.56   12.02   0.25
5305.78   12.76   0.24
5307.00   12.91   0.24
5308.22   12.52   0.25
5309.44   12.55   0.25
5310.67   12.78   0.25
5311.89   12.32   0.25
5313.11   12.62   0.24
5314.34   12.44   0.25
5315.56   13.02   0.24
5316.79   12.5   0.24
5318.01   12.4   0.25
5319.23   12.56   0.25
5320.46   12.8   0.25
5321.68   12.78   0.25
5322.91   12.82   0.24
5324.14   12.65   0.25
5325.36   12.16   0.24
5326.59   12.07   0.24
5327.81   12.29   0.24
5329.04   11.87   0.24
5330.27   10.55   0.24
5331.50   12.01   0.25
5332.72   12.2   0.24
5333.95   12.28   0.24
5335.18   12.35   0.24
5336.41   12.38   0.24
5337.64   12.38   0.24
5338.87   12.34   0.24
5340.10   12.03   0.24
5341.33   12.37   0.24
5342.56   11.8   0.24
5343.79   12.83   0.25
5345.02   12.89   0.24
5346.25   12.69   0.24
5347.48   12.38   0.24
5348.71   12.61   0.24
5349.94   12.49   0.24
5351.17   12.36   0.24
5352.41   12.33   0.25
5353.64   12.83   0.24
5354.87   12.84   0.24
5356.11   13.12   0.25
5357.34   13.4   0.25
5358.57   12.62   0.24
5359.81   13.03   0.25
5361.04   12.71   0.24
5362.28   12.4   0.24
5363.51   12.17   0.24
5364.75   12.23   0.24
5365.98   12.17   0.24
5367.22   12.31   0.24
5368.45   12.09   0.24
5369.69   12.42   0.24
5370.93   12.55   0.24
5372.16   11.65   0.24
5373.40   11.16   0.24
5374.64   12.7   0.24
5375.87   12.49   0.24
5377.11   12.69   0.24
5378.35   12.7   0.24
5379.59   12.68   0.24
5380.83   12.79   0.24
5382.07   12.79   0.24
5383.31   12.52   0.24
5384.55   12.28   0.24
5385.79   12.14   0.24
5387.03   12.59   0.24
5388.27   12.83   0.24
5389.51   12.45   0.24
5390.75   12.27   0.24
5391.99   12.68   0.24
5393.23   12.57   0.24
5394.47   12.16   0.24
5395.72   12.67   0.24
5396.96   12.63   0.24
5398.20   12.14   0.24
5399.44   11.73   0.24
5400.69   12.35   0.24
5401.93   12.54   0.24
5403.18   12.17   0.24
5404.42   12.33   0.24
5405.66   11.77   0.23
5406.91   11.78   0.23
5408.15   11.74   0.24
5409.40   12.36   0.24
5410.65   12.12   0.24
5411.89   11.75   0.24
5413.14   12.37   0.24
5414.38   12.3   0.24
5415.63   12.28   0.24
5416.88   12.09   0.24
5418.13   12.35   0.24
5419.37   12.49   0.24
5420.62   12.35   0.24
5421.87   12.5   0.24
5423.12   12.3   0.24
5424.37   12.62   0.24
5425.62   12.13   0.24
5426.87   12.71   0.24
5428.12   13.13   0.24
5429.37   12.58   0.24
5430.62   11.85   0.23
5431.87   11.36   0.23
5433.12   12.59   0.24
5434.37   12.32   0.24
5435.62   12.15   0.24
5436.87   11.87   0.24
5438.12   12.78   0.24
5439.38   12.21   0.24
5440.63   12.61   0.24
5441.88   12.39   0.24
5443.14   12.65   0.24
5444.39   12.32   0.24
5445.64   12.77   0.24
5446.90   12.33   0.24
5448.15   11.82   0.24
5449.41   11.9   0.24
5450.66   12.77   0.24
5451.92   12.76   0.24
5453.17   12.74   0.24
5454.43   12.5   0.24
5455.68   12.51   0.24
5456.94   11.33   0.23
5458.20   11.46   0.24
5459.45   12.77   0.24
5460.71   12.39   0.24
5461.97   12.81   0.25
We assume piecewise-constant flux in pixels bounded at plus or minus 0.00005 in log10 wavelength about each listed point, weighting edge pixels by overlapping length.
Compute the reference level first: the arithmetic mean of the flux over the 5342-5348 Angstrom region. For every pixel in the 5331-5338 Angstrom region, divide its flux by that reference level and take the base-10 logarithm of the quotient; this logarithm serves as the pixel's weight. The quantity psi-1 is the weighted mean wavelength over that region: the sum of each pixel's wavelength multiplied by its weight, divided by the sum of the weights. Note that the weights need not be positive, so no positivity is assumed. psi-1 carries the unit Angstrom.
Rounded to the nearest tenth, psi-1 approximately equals 5333.6 Angstrom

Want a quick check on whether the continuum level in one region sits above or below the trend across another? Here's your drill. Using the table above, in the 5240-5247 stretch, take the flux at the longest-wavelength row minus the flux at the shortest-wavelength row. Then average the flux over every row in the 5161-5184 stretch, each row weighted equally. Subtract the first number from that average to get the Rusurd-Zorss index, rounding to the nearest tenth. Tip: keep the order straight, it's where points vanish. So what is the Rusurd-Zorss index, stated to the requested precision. 11.3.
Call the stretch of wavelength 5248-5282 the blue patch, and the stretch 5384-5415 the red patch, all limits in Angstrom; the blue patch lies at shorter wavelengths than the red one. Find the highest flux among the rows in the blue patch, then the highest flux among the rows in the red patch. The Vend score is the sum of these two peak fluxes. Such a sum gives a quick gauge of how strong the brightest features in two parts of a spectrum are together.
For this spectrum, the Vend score 25.7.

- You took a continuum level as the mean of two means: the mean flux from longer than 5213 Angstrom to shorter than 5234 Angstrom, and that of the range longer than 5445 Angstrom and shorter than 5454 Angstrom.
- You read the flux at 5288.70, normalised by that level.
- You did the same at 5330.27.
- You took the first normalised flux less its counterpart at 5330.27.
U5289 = 0.19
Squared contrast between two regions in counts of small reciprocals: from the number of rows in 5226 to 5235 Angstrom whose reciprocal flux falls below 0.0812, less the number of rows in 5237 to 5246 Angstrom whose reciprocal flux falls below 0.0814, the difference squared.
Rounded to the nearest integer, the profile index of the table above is 25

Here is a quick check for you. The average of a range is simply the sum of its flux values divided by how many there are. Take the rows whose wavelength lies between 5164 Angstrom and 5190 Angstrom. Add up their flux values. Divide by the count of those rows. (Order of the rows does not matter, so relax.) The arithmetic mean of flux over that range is 10.97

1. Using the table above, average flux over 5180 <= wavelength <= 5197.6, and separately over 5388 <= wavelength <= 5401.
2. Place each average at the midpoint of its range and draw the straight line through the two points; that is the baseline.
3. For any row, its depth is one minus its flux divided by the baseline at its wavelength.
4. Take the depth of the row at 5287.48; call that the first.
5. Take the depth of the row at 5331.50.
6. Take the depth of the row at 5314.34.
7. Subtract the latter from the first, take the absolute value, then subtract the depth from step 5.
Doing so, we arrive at 0.09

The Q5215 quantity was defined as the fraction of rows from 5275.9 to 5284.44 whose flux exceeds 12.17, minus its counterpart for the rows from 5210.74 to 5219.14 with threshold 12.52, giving 0.29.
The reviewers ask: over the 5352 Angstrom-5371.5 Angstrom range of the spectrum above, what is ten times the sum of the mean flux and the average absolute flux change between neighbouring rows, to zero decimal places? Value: 128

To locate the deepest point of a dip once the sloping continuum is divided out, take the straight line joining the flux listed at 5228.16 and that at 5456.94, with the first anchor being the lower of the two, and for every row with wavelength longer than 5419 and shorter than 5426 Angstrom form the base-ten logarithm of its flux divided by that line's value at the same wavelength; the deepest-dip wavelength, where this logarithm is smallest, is 5425.62 Angstrom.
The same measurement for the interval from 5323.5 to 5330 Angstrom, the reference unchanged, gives 5329.04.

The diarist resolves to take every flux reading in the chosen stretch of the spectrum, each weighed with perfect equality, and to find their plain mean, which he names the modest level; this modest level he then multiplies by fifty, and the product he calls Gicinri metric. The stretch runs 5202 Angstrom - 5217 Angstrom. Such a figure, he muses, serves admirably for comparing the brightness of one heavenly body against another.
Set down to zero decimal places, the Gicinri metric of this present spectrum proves 614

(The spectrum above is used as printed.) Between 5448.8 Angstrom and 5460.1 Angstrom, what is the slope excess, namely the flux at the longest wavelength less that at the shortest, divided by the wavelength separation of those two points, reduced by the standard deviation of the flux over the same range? -0.5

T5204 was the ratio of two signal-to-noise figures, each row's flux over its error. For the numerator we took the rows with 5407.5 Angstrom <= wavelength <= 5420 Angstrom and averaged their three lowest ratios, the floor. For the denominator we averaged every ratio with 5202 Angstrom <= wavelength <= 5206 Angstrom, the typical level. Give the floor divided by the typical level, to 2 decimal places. 0.99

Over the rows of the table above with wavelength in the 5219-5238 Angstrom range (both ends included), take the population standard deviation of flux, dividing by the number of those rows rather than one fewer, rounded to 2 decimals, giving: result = 0.61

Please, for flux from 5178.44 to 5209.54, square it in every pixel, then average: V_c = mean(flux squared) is 140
